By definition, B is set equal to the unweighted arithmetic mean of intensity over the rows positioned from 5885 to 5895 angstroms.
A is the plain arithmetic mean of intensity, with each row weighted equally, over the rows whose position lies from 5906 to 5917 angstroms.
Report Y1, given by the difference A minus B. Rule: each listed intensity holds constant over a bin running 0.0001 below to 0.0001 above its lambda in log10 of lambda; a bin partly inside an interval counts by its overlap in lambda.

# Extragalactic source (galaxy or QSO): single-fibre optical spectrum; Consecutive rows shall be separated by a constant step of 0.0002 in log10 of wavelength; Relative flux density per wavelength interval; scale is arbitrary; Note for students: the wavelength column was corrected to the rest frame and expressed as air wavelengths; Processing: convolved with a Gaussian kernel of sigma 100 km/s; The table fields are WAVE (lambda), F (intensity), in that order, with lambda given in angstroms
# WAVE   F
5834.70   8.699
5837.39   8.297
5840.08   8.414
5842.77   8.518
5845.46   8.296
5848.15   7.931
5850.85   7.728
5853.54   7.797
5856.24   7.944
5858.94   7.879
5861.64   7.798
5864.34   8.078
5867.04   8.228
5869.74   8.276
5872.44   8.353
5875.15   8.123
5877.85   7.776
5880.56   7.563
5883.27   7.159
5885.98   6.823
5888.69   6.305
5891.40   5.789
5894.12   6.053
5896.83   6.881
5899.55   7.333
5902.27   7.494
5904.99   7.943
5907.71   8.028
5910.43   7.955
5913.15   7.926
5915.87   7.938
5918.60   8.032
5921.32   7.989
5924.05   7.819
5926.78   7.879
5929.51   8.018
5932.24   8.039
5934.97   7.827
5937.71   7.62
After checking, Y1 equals 1.7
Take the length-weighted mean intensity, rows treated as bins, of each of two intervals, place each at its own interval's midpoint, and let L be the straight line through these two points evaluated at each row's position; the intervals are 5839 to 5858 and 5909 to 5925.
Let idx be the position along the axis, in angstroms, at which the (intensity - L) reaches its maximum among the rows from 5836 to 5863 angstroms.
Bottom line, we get 5842.77 angstroms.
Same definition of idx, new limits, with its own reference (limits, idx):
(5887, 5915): 5907.71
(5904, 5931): 5929.51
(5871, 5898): 5872.44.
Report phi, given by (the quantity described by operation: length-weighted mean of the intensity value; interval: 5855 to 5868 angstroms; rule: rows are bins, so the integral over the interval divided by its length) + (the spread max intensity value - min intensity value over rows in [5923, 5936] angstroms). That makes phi 8.2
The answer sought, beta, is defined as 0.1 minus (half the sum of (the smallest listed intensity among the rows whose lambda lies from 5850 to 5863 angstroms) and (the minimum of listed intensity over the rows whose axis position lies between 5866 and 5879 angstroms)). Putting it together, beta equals -7.7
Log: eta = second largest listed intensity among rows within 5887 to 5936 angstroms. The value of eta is 8.032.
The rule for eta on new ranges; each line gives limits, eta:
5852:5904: 8.276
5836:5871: 8.414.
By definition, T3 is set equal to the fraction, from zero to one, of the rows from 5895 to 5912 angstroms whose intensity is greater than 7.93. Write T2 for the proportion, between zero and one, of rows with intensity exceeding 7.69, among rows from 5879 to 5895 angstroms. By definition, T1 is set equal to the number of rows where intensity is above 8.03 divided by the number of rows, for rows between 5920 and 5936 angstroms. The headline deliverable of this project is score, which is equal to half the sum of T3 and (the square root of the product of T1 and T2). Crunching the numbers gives 0.25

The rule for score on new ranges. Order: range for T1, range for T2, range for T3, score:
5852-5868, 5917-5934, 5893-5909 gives 0.46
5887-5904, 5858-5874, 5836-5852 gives 0.42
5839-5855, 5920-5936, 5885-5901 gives 0.35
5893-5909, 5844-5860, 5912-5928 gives 0.25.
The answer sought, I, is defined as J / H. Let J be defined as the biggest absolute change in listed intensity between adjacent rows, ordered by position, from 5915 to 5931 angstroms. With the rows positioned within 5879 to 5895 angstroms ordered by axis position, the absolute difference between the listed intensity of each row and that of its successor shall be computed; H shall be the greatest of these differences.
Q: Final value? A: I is 0.3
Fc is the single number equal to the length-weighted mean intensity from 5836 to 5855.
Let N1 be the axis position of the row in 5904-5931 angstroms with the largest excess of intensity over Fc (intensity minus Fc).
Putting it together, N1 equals 5918.60 angstroms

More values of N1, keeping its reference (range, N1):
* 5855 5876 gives 5872.44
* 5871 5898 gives 5872.44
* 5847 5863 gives 5856.24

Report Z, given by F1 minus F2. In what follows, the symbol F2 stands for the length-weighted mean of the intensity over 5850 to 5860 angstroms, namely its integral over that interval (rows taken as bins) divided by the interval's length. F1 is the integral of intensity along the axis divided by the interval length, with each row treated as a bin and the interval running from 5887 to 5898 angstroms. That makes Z -1.6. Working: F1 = 6.3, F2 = 7.84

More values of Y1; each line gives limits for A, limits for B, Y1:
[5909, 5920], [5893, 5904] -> 1.0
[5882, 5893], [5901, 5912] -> -1.3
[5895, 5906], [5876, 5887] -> 0.1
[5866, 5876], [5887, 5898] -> 2.0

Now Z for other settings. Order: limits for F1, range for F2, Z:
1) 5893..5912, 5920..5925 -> -0.5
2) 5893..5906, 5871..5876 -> -1.1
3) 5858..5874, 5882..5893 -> 1.6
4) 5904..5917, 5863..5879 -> -0.2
